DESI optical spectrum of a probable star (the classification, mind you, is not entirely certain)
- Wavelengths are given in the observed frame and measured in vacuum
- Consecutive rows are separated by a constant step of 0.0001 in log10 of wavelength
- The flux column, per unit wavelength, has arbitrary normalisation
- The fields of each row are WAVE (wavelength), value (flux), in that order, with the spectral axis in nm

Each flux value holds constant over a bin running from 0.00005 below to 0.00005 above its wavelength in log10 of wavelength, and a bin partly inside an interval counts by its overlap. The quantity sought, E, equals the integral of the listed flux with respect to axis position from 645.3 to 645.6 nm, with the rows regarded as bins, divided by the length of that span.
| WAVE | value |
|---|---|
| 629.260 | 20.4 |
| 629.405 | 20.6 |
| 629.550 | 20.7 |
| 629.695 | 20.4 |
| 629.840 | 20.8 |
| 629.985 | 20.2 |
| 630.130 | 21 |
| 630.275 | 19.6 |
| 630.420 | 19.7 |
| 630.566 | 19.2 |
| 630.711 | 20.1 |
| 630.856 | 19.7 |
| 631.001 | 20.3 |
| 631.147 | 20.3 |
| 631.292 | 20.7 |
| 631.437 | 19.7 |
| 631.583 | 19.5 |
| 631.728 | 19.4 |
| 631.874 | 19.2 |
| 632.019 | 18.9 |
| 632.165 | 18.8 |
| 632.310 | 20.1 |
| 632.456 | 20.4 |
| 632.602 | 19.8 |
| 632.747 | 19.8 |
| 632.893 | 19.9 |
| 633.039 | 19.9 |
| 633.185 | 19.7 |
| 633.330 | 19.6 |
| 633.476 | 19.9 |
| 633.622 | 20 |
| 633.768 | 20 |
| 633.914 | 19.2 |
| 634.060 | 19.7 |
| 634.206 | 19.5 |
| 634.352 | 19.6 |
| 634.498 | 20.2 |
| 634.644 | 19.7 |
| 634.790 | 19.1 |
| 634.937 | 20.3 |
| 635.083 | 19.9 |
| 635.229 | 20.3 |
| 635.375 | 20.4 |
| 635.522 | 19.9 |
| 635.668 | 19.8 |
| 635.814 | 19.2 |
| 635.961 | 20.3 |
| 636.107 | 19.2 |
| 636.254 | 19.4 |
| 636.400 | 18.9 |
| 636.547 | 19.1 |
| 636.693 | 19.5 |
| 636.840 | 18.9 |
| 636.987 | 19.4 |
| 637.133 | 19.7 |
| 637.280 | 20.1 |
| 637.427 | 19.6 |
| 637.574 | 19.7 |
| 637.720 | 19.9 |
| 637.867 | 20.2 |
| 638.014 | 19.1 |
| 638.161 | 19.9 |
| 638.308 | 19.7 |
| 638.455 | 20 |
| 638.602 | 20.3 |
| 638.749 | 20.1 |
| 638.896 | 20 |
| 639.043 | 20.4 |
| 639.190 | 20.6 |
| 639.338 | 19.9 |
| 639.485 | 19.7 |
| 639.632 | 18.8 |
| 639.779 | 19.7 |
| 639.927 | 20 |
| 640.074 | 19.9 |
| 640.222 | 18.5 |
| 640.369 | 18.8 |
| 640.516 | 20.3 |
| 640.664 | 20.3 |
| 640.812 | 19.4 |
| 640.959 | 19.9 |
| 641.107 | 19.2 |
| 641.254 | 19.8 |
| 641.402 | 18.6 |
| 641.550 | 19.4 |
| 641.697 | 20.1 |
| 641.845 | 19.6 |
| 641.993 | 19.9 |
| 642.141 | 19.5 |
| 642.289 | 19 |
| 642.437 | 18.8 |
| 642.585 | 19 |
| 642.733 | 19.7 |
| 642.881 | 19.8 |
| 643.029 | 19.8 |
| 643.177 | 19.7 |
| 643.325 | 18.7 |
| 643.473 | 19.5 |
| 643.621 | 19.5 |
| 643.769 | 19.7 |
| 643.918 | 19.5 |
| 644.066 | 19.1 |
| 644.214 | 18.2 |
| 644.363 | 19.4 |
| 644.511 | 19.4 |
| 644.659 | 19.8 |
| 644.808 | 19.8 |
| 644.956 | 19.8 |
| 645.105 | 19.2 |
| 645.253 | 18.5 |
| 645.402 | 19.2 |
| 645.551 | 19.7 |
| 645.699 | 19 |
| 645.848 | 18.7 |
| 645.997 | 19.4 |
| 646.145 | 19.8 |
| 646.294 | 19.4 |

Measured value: 19.3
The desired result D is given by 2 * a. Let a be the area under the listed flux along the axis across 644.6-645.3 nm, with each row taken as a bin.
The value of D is 27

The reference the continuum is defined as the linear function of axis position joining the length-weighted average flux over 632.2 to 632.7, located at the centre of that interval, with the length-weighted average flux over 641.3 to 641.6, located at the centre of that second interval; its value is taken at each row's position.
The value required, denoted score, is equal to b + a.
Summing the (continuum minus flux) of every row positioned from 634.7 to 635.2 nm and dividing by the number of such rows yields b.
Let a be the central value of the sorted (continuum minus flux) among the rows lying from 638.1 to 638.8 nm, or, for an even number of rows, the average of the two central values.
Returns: -0.7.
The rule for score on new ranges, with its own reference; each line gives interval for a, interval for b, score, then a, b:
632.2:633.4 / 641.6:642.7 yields -0.4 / 0.1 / -0.5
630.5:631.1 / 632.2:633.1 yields 0.3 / 0.3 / 0.0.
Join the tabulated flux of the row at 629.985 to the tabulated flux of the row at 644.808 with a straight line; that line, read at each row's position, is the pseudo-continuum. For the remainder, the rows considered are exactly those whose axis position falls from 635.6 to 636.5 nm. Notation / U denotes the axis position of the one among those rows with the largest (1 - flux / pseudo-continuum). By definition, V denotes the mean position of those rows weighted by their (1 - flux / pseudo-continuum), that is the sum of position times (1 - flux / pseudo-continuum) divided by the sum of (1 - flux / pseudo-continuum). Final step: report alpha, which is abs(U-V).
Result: 0.26 nm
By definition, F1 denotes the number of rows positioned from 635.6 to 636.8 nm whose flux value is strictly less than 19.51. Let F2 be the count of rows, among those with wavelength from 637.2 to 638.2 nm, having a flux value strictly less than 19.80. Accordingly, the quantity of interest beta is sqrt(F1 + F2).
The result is 3.0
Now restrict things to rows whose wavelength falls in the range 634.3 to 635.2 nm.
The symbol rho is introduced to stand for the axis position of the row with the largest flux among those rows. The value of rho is 634.937 nm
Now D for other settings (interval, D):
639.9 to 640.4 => 19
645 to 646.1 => 42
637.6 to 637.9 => 12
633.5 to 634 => 20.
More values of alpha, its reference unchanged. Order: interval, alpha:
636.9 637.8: 0.27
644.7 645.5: 0.00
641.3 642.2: 0.18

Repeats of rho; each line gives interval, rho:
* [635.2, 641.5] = 639.190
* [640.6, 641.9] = 640.664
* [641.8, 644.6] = 641.993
